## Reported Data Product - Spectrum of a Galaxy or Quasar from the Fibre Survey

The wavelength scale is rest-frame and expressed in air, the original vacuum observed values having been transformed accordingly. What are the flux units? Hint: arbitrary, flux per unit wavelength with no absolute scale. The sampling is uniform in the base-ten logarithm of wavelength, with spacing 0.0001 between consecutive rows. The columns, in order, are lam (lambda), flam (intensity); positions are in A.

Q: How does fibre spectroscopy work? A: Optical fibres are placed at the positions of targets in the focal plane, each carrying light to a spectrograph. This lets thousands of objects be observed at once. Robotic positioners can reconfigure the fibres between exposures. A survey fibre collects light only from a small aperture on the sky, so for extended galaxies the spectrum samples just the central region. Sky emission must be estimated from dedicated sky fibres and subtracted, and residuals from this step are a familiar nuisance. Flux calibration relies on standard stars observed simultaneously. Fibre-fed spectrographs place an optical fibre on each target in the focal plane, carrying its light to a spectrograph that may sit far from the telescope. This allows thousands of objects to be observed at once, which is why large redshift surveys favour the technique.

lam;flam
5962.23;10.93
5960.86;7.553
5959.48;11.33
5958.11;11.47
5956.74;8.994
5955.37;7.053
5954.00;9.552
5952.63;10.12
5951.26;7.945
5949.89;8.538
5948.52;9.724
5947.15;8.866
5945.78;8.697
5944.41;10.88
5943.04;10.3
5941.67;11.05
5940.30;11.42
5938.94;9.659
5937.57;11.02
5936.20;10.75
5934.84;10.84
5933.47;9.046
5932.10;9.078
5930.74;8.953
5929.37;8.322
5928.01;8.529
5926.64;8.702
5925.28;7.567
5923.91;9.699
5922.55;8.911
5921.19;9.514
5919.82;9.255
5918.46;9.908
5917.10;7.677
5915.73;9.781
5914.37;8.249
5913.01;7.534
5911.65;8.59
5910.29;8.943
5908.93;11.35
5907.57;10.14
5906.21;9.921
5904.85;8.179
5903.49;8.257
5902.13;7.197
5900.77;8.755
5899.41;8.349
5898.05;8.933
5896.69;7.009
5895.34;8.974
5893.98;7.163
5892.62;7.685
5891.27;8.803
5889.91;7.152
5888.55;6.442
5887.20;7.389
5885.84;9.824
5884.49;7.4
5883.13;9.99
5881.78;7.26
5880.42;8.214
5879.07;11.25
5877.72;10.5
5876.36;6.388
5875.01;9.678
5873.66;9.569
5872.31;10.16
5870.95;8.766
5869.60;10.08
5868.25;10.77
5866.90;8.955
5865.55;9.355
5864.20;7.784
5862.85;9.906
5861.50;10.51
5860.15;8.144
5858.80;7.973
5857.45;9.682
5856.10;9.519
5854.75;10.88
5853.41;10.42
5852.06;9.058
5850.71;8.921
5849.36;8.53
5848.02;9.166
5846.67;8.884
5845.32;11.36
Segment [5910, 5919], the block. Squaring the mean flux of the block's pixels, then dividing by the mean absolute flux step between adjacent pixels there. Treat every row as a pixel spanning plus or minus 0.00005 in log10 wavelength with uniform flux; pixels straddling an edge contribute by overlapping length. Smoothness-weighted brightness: 56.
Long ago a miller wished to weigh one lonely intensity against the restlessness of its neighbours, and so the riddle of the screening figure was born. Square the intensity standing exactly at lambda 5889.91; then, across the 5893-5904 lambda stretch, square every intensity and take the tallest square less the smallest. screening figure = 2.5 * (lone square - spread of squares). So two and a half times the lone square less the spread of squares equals 49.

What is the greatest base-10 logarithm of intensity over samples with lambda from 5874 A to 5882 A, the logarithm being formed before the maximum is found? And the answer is 1.05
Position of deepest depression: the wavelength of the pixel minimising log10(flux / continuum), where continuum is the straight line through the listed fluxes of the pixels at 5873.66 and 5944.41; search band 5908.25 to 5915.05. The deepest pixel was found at 5913.01 A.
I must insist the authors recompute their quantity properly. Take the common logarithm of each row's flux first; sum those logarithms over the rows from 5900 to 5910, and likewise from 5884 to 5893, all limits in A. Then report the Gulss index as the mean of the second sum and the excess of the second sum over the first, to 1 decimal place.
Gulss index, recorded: 2.9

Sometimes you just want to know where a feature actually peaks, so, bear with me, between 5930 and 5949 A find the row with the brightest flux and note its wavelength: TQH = 5940.30 A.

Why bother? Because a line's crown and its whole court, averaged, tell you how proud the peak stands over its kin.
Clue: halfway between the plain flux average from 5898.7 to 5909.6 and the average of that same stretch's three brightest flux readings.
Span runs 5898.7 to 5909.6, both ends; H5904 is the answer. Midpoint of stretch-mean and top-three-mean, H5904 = 9.74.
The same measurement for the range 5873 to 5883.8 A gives 9.84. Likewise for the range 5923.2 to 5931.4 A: 8.87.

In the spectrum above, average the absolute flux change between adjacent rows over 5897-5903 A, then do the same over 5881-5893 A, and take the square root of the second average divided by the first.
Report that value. 1.47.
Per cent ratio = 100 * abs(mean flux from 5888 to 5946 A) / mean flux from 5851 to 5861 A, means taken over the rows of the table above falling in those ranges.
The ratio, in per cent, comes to 96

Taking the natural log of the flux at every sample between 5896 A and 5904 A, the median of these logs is 2.12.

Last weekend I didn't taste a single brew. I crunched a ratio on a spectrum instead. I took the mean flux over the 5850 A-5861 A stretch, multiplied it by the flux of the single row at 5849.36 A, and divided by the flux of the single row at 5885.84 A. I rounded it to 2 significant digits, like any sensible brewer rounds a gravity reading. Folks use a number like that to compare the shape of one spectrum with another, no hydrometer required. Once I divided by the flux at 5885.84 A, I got 8.1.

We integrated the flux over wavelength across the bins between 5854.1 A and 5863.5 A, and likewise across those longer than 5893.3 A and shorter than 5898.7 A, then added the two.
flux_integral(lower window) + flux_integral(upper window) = 133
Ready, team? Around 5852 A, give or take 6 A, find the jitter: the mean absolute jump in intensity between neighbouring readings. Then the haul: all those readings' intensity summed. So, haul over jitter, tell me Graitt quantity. 142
